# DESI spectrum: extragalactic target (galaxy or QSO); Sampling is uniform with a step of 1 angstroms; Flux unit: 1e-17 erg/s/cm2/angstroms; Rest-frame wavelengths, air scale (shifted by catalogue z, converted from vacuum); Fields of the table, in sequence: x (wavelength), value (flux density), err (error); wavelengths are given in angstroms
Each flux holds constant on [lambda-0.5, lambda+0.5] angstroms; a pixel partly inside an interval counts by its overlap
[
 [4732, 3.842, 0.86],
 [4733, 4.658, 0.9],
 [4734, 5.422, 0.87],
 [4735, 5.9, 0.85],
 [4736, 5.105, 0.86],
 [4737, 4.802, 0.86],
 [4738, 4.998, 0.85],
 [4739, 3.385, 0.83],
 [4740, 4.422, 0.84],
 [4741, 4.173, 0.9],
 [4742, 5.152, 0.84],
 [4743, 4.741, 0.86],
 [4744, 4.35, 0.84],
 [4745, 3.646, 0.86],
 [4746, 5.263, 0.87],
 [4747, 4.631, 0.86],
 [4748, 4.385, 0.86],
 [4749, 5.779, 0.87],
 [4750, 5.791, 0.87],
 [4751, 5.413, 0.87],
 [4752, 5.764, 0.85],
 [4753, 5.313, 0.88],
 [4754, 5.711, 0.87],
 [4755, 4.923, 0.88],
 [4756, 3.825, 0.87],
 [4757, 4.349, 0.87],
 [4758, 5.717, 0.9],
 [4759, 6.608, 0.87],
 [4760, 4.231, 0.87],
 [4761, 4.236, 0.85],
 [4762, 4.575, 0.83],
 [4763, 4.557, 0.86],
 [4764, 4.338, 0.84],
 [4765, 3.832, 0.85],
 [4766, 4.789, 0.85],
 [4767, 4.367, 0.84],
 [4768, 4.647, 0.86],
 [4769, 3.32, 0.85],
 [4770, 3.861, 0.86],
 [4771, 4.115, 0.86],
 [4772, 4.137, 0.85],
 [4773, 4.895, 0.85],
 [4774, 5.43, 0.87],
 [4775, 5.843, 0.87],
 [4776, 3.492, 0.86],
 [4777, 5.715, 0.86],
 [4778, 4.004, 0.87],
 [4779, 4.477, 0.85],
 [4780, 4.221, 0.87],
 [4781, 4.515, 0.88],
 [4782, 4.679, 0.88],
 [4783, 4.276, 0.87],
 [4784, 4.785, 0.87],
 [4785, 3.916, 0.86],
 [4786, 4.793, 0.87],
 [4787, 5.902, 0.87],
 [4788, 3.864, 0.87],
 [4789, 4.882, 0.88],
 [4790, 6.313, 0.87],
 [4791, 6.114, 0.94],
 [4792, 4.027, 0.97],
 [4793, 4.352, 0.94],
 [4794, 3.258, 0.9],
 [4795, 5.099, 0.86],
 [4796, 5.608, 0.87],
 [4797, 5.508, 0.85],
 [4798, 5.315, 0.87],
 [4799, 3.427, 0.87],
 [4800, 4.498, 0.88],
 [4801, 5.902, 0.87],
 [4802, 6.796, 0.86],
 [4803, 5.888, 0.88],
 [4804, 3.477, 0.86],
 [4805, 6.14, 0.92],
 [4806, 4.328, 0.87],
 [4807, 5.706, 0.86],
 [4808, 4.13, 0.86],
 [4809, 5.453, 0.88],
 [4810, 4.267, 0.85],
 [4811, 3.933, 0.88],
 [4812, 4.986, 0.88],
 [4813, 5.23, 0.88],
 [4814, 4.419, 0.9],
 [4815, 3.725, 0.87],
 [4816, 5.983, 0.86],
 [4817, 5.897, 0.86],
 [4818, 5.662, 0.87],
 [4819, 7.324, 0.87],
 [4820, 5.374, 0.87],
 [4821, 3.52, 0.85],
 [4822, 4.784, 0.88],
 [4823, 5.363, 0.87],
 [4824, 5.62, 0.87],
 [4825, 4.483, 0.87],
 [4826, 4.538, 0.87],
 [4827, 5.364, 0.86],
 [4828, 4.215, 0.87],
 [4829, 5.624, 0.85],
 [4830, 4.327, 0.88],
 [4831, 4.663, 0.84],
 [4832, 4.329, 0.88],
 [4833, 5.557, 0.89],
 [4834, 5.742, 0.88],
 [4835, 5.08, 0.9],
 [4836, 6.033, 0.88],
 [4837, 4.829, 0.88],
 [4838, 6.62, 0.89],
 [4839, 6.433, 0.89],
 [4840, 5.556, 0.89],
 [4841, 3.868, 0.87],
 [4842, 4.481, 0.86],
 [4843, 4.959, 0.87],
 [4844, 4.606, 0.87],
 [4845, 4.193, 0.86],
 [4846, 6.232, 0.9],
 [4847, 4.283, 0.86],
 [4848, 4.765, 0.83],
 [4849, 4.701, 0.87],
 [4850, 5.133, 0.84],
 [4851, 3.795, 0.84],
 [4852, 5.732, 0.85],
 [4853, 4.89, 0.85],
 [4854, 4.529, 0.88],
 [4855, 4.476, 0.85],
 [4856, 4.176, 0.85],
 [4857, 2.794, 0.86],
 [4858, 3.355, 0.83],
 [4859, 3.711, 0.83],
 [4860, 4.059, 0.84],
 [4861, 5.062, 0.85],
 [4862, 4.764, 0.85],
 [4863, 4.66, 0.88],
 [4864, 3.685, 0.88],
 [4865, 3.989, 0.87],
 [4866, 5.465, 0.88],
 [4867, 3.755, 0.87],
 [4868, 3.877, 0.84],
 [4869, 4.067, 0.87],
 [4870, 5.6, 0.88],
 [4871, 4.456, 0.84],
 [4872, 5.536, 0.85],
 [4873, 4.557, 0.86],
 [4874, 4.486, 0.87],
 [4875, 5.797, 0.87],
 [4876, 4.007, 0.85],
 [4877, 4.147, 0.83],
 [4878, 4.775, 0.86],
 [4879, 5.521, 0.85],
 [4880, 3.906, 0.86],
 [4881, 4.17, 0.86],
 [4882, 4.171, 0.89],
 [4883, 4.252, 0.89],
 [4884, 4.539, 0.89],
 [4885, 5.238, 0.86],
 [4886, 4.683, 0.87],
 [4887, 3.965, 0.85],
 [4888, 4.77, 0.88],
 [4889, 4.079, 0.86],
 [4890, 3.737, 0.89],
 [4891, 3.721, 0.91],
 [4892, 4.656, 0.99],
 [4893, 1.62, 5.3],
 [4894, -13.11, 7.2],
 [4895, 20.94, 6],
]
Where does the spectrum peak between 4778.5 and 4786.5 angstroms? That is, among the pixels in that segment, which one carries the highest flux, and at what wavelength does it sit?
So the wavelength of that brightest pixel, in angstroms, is 4786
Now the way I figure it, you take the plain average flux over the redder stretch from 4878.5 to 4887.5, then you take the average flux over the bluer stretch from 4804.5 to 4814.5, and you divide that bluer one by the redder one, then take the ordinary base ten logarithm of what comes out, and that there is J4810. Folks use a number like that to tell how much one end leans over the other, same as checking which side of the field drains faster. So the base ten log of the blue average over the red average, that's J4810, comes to 0.03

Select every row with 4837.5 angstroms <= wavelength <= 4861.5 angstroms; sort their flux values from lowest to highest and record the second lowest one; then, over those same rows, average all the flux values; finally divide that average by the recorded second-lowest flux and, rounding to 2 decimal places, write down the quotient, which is 1.40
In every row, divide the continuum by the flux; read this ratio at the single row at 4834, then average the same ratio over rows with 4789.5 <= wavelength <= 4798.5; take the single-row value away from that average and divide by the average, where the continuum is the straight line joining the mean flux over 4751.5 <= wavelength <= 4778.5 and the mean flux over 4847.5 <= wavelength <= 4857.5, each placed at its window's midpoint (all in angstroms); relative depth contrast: 0.17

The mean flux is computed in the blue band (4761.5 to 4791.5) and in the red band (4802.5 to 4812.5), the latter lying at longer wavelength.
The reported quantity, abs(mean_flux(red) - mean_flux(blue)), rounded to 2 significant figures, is 0.21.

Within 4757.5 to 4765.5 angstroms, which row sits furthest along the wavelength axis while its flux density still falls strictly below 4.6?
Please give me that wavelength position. 4765 angstroms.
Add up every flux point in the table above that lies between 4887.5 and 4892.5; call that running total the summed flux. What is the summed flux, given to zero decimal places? 21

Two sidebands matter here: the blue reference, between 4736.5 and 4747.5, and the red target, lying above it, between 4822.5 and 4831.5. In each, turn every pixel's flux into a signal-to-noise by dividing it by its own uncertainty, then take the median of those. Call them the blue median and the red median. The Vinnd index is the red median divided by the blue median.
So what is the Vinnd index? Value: 1.03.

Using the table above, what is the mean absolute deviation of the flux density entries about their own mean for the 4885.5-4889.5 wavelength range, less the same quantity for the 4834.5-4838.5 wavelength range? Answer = -0.33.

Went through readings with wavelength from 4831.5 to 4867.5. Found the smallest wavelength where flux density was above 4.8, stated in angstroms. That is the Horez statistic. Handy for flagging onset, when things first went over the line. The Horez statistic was 4833 angstroms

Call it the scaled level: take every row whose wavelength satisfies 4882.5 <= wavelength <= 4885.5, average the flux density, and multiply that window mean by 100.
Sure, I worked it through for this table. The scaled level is 468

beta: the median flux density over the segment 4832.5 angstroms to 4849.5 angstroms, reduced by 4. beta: 1.0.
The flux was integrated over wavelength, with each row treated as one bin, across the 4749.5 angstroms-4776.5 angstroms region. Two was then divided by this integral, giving 0.02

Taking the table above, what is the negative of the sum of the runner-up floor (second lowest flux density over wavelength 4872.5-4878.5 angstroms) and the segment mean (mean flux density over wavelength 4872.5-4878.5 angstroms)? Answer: -8.8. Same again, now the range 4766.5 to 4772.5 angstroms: -7.9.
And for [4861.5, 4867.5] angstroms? -8.1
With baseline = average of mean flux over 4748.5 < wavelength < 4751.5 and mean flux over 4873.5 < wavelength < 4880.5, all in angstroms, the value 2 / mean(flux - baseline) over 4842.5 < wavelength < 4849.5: -5.8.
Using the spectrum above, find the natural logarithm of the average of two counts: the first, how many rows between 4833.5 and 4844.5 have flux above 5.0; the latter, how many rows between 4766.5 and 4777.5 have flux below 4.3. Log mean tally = 1.7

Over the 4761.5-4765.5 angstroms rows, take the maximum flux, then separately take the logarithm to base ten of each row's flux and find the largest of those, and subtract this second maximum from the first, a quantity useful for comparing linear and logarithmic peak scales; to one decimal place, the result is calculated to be 3.9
